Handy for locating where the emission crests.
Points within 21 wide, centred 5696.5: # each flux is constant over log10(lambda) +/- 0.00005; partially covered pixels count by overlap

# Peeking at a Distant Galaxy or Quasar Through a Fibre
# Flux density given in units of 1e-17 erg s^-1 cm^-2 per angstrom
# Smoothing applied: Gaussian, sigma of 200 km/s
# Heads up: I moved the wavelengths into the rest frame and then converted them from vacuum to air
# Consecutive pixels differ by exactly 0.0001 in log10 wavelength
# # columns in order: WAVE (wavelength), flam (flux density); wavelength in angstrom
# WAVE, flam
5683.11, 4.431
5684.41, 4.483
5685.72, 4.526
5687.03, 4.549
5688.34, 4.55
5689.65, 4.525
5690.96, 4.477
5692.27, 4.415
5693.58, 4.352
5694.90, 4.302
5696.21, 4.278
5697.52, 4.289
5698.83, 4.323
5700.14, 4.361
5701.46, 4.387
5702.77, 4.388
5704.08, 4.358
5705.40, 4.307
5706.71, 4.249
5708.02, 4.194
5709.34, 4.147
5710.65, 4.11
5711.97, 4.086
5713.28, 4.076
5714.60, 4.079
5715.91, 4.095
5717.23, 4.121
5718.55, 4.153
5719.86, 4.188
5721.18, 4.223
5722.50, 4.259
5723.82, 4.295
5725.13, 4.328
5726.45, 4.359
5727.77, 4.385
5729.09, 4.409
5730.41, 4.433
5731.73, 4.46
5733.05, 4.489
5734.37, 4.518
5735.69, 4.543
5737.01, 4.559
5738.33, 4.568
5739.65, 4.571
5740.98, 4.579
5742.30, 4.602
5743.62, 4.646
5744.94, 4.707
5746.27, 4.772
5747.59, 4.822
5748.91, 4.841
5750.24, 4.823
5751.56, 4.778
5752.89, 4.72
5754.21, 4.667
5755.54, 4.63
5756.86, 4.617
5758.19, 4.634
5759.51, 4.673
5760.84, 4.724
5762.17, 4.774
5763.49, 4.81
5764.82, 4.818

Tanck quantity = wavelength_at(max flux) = 5688.34 angstrom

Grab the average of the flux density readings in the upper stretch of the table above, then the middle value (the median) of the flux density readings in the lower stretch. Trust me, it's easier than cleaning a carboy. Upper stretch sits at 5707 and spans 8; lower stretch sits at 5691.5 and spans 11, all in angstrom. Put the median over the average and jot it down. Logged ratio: 1.05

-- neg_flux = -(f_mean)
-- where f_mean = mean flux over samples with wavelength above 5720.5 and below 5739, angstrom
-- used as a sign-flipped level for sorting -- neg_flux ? -4.4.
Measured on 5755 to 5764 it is -4.7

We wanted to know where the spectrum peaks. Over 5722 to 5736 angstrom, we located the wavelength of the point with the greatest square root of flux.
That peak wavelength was 5735.69 angstrom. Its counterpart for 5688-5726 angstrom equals 5688.34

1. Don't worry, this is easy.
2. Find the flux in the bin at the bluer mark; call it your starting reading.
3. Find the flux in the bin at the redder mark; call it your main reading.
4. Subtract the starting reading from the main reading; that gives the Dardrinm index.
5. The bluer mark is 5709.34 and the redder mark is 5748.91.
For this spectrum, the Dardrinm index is 0.69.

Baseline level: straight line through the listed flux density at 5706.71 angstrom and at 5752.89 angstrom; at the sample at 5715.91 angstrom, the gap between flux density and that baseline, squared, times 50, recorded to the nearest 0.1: 3.1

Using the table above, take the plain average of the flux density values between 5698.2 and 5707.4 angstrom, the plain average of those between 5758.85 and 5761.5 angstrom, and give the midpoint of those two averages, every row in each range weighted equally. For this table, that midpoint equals 4.52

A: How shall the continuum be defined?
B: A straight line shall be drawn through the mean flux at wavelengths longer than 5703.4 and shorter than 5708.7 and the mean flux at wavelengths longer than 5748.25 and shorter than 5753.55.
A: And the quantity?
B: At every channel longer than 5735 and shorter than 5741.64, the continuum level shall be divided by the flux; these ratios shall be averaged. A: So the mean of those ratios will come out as 1.02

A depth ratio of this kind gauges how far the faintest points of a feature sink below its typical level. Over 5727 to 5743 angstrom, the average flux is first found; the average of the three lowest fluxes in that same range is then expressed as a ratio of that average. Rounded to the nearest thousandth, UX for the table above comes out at 0.978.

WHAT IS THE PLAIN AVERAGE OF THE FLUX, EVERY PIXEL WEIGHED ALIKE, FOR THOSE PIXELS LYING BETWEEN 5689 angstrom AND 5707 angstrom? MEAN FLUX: 4.36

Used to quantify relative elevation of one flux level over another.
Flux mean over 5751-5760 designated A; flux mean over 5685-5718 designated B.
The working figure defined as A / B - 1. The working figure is 0.087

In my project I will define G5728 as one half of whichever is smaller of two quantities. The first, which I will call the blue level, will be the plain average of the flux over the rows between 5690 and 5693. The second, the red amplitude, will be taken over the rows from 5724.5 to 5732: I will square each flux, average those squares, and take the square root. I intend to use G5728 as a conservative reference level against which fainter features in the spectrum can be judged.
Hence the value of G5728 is 2.20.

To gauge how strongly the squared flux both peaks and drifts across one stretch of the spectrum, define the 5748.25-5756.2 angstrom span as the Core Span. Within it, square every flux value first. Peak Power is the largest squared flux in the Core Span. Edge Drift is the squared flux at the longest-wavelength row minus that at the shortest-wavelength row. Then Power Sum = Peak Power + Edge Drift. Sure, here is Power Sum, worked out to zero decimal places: 21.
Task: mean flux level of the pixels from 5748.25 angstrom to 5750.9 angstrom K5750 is 4.8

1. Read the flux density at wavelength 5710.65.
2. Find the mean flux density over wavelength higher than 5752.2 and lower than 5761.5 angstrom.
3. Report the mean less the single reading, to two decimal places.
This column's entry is 0.56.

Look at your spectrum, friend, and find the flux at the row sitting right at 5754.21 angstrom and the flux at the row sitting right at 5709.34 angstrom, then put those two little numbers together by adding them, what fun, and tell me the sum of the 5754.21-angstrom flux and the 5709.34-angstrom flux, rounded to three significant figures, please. 8.81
